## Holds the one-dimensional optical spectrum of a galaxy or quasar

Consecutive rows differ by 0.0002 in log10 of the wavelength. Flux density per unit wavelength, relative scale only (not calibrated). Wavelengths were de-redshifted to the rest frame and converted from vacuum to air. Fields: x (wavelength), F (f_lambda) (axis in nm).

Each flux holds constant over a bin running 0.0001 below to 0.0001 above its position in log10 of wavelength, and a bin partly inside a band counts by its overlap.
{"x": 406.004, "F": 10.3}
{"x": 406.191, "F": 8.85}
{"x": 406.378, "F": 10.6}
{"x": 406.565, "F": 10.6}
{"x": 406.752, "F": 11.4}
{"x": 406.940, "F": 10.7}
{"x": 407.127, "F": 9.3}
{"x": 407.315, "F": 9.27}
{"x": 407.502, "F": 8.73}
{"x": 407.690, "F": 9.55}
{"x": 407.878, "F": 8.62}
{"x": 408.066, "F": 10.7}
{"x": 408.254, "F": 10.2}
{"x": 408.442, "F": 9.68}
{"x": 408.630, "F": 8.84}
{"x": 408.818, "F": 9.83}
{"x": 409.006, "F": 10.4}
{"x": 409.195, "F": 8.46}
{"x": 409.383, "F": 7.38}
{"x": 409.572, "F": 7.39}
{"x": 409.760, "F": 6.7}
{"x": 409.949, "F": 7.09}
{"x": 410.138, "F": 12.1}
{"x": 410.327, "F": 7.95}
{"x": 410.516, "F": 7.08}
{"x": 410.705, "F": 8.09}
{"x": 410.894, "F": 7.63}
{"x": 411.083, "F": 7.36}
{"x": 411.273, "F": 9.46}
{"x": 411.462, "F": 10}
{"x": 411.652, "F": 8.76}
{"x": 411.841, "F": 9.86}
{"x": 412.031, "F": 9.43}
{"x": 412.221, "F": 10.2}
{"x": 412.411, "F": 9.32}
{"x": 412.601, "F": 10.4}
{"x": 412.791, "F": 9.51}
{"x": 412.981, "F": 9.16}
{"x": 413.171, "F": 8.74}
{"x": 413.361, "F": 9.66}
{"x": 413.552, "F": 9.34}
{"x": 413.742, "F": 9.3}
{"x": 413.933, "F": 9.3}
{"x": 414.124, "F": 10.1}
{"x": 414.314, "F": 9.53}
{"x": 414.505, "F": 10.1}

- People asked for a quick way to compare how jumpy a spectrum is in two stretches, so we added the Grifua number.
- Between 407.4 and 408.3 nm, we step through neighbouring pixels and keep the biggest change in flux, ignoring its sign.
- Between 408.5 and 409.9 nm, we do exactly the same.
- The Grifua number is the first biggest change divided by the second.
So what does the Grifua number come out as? 1.1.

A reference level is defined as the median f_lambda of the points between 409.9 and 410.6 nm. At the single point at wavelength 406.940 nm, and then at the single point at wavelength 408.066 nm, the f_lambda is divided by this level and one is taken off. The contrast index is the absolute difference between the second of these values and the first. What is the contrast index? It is 0.00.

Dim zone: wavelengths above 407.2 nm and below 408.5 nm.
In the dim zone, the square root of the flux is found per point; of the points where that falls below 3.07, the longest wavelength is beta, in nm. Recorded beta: 407.878 nm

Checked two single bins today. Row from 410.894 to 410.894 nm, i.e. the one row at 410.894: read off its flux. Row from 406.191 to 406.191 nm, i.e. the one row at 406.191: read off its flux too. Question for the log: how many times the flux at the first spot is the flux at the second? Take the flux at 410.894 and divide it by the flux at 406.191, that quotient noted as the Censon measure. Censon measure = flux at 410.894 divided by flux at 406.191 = 0.86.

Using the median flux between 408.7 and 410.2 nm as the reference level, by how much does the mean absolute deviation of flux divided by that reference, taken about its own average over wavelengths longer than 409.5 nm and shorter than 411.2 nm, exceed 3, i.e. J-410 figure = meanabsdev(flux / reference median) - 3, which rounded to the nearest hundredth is -2.88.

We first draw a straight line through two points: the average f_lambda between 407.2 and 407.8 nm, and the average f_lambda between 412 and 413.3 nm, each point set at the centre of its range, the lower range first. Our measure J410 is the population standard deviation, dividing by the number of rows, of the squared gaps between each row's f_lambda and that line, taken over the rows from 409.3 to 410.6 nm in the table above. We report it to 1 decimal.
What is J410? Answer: 1.8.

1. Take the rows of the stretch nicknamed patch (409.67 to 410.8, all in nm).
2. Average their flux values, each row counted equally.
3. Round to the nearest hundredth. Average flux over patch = 8.17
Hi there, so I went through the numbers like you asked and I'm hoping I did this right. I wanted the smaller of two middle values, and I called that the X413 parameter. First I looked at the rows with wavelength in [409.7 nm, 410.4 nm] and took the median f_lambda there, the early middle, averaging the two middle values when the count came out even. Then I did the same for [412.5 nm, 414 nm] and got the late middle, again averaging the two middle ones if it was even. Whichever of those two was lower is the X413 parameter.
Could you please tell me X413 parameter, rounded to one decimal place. 7.5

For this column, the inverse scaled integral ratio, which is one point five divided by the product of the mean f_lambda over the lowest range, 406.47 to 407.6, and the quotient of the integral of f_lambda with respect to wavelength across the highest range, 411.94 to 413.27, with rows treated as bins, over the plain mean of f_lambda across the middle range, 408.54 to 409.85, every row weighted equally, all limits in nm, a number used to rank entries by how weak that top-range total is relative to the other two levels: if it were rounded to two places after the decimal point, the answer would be 0.10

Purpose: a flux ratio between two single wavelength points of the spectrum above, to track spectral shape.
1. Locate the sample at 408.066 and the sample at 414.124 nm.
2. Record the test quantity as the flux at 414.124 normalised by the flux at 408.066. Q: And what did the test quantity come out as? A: 0.94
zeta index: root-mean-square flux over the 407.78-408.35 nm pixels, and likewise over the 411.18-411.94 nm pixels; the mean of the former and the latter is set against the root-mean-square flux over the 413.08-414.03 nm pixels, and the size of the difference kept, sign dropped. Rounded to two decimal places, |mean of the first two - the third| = 0.43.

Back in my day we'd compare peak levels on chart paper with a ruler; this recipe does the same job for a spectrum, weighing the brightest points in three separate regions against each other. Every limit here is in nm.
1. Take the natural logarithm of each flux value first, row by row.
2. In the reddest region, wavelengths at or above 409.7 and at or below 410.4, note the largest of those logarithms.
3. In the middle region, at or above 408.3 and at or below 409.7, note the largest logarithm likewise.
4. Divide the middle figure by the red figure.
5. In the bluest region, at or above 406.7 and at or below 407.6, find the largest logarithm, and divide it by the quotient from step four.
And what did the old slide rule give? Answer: 2.59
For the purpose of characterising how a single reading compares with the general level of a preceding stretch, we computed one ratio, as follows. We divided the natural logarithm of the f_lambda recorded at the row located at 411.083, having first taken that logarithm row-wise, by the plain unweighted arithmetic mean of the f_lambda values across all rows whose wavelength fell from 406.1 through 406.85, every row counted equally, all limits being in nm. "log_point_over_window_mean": 0.193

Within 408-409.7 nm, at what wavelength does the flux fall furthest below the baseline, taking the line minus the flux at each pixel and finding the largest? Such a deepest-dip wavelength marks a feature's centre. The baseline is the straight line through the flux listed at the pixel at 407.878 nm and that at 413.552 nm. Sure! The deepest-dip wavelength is 409.572 nm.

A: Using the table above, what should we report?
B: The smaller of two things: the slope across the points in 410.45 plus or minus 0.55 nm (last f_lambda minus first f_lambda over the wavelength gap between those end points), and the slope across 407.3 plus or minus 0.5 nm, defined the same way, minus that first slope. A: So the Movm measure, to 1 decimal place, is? -2.1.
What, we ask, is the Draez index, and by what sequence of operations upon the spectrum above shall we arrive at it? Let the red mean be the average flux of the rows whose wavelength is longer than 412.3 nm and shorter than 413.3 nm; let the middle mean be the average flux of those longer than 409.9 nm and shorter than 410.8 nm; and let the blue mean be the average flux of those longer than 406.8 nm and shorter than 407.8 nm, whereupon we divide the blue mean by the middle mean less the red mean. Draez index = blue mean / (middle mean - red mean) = -10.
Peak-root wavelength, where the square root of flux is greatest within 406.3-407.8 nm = 406.752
